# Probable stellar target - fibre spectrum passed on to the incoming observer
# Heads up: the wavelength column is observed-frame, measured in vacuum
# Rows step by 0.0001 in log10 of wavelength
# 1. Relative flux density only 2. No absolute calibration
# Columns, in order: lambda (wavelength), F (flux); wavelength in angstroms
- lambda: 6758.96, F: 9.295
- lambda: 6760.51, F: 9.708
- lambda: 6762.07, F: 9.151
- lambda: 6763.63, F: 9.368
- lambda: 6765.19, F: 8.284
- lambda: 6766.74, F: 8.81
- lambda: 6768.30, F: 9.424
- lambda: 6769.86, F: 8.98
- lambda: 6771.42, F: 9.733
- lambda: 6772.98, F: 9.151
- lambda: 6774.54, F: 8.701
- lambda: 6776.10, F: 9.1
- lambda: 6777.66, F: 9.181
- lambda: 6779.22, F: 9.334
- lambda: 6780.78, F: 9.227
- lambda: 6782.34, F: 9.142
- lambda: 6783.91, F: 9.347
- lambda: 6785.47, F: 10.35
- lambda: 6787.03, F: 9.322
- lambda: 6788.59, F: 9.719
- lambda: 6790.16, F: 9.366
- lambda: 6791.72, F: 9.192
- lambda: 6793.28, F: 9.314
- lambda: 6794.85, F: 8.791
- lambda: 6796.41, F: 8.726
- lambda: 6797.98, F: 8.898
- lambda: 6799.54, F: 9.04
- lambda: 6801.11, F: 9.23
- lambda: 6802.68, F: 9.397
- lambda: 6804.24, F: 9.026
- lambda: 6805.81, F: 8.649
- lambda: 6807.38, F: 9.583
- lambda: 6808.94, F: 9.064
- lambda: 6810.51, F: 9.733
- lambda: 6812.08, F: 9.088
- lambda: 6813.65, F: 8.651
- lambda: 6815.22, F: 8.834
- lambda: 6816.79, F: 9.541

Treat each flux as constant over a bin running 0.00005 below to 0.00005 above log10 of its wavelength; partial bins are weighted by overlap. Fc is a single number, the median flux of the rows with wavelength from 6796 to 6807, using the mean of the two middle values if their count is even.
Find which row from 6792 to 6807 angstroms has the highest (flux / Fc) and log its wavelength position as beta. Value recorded 6802.68 angstroms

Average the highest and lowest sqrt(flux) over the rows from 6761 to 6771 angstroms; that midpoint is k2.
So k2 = 2.97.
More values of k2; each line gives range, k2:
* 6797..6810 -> 3.02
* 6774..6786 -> 3.08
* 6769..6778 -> 3.03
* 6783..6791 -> 3.14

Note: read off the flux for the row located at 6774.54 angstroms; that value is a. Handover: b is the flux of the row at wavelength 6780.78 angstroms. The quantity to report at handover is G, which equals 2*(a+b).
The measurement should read 35.9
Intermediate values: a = 8.701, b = 9.227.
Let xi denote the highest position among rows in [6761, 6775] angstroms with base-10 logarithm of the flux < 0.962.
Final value 6774.54 angstroms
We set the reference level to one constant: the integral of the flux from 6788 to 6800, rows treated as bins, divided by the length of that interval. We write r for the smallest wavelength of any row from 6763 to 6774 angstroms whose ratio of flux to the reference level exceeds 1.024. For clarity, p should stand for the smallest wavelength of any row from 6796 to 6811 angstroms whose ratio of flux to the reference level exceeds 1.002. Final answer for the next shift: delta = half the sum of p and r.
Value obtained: 6782.4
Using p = 6801.11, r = 6763.63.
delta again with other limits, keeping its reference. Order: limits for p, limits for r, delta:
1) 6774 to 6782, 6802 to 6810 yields 6790.2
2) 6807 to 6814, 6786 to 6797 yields 6798.0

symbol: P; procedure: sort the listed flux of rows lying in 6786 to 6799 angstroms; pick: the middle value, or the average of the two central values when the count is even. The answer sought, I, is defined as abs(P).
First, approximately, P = 9.25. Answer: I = 9.25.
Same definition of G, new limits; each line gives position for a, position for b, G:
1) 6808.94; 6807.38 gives 37.3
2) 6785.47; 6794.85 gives 38.3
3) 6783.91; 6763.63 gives 37.4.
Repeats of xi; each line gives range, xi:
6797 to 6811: 6808.94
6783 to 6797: 6796.41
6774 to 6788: 6782.34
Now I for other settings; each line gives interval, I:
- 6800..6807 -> 9.13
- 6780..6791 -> 9.35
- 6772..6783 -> 9.15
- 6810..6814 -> 9.09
